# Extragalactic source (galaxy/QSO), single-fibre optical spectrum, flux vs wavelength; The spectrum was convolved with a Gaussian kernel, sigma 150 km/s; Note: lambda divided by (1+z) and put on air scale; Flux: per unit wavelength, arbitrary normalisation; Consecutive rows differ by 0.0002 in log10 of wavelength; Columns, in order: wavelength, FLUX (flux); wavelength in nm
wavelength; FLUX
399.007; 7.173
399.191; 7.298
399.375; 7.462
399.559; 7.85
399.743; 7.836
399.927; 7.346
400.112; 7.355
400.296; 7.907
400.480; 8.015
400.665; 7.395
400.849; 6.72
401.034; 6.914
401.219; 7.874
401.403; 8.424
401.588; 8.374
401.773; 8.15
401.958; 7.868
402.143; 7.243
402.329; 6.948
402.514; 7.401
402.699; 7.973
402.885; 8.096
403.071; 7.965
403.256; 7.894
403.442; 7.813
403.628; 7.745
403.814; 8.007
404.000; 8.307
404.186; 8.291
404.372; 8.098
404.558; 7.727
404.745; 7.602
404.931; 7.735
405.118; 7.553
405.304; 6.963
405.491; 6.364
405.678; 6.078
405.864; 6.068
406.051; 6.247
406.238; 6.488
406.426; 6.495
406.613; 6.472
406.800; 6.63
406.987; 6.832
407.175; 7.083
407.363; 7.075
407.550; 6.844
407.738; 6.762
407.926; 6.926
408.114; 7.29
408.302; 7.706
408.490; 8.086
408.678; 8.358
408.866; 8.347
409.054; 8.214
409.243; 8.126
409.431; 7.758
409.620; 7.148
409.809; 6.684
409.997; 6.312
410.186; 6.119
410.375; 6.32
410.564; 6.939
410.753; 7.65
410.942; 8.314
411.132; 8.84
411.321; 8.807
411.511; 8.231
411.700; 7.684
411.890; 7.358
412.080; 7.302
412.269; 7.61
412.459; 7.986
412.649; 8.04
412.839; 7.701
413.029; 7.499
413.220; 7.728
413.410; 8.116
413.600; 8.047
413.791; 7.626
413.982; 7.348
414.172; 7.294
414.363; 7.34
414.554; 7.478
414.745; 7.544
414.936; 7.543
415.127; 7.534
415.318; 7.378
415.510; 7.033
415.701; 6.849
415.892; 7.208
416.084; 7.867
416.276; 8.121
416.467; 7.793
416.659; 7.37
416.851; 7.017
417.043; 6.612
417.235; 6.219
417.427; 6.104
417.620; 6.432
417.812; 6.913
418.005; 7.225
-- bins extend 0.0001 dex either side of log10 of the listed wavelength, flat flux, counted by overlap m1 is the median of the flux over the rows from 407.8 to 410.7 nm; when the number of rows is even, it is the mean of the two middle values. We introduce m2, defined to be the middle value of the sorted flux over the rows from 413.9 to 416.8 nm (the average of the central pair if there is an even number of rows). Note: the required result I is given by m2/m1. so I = 1.01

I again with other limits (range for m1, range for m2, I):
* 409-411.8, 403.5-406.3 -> 0.99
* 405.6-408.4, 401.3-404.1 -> 1.18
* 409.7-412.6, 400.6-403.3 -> 1.03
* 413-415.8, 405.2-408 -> 0.88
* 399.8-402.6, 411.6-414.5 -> 1.03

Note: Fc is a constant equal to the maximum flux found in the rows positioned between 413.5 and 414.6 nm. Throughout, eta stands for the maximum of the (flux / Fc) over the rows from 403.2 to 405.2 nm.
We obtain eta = 1.03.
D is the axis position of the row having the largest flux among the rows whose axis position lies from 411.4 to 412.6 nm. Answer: 411.511 nm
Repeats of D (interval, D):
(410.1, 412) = 411.132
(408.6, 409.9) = 408.678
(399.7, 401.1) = 400.480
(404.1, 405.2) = 404.186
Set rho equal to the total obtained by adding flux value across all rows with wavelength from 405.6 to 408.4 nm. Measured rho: 101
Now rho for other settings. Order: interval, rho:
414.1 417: 111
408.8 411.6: 114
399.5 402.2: 115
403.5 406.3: 109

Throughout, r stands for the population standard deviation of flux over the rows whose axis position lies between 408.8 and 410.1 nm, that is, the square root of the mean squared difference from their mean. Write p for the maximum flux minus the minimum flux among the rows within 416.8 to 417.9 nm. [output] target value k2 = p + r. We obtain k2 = 1.7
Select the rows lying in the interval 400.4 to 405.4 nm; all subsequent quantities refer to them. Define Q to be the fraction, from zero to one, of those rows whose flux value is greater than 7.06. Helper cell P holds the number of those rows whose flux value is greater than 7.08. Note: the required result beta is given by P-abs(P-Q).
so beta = 0.9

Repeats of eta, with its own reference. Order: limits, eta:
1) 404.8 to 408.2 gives 0.96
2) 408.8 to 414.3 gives 1.10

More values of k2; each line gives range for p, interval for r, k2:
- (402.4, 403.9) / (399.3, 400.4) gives 0.9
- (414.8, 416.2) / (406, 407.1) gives 1.2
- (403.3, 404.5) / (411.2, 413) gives 1.0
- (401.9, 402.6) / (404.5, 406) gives 1.6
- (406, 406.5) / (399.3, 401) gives 0.6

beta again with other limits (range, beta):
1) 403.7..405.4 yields 0.9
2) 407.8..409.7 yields 0.9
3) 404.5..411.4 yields 0.5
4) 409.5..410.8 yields 0.3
